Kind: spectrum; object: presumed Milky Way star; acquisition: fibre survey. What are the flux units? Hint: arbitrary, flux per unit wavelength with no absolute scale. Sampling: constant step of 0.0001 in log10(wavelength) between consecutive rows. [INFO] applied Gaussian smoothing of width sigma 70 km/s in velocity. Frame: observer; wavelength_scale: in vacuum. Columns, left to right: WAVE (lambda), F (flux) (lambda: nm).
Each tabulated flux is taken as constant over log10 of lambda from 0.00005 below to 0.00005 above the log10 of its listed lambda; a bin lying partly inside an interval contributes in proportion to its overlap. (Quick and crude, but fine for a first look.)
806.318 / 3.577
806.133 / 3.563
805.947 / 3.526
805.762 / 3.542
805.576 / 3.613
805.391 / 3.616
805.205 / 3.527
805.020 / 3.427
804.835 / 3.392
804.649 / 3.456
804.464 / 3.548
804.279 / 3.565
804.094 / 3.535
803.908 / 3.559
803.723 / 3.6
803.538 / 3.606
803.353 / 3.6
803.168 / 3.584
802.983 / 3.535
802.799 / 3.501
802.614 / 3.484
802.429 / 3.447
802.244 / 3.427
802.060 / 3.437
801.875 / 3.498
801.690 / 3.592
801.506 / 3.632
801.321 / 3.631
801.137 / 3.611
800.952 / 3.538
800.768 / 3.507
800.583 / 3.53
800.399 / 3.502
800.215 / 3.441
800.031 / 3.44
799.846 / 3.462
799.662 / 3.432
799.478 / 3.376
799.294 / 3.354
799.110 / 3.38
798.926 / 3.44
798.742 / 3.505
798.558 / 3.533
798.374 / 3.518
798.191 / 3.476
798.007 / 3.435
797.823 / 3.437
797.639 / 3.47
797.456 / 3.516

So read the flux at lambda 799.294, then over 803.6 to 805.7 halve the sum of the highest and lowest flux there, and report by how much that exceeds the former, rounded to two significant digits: 0.15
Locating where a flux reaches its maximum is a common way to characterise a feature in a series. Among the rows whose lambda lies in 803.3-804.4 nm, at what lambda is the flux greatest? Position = 803.538 nm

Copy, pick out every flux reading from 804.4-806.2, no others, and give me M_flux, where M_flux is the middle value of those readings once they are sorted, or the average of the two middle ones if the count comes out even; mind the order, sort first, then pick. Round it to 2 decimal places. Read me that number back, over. 3.53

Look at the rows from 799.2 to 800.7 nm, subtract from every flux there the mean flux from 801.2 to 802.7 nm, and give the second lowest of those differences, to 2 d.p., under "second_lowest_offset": -0.14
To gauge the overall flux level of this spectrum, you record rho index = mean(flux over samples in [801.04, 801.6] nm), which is 3.62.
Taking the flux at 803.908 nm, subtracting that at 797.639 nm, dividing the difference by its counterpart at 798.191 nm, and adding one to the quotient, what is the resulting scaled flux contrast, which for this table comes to 1.03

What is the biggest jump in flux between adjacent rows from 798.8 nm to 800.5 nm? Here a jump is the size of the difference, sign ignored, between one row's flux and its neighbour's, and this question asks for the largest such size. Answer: 0.06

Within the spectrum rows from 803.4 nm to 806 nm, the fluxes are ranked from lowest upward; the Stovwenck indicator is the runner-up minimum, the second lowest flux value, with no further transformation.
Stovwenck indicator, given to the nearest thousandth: 3.427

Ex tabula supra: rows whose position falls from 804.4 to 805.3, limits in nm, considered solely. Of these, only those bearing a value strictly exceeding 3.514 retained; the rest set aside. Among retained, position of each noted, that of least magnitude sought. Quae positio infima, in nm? 804.464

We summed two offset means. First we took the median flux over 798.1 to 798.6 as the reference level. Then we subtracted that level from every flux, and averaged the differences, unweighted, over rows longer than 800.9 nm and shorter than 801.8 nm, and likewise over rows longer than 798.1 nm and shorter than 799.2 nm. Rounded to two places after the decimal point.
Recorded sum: 0.04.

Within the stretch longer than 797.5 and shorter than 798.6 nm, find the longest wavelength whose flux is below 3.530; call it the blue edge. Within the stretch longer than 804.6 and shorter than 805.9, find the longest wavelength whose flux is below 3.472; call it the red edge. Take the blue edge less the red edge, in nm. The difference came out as -6.65 nm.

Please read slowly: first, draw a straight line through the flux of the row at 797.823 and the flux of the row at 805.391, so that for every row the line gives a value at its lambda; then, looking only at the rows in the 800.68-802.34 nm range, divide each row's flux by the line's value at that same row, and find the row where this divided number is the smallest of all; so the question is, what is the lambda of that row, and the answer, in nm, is 802.244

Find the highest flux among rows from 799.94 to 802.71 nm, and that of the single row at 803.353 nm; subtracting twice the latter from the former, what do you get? -3.57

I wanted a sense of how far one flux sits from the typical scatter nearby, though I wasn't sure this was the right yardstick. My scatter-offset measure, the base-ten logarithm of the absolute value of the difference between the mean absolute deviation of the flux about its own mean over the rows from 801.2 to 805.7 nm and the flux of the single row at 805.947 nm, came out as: 0.540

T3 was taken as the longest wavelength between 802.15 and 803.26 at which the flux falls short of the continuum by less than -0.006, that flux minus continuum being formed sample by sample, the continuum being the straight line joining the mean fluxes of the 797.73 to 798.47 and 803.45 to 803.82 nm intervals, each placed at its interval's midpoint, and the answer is 803.168 nm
